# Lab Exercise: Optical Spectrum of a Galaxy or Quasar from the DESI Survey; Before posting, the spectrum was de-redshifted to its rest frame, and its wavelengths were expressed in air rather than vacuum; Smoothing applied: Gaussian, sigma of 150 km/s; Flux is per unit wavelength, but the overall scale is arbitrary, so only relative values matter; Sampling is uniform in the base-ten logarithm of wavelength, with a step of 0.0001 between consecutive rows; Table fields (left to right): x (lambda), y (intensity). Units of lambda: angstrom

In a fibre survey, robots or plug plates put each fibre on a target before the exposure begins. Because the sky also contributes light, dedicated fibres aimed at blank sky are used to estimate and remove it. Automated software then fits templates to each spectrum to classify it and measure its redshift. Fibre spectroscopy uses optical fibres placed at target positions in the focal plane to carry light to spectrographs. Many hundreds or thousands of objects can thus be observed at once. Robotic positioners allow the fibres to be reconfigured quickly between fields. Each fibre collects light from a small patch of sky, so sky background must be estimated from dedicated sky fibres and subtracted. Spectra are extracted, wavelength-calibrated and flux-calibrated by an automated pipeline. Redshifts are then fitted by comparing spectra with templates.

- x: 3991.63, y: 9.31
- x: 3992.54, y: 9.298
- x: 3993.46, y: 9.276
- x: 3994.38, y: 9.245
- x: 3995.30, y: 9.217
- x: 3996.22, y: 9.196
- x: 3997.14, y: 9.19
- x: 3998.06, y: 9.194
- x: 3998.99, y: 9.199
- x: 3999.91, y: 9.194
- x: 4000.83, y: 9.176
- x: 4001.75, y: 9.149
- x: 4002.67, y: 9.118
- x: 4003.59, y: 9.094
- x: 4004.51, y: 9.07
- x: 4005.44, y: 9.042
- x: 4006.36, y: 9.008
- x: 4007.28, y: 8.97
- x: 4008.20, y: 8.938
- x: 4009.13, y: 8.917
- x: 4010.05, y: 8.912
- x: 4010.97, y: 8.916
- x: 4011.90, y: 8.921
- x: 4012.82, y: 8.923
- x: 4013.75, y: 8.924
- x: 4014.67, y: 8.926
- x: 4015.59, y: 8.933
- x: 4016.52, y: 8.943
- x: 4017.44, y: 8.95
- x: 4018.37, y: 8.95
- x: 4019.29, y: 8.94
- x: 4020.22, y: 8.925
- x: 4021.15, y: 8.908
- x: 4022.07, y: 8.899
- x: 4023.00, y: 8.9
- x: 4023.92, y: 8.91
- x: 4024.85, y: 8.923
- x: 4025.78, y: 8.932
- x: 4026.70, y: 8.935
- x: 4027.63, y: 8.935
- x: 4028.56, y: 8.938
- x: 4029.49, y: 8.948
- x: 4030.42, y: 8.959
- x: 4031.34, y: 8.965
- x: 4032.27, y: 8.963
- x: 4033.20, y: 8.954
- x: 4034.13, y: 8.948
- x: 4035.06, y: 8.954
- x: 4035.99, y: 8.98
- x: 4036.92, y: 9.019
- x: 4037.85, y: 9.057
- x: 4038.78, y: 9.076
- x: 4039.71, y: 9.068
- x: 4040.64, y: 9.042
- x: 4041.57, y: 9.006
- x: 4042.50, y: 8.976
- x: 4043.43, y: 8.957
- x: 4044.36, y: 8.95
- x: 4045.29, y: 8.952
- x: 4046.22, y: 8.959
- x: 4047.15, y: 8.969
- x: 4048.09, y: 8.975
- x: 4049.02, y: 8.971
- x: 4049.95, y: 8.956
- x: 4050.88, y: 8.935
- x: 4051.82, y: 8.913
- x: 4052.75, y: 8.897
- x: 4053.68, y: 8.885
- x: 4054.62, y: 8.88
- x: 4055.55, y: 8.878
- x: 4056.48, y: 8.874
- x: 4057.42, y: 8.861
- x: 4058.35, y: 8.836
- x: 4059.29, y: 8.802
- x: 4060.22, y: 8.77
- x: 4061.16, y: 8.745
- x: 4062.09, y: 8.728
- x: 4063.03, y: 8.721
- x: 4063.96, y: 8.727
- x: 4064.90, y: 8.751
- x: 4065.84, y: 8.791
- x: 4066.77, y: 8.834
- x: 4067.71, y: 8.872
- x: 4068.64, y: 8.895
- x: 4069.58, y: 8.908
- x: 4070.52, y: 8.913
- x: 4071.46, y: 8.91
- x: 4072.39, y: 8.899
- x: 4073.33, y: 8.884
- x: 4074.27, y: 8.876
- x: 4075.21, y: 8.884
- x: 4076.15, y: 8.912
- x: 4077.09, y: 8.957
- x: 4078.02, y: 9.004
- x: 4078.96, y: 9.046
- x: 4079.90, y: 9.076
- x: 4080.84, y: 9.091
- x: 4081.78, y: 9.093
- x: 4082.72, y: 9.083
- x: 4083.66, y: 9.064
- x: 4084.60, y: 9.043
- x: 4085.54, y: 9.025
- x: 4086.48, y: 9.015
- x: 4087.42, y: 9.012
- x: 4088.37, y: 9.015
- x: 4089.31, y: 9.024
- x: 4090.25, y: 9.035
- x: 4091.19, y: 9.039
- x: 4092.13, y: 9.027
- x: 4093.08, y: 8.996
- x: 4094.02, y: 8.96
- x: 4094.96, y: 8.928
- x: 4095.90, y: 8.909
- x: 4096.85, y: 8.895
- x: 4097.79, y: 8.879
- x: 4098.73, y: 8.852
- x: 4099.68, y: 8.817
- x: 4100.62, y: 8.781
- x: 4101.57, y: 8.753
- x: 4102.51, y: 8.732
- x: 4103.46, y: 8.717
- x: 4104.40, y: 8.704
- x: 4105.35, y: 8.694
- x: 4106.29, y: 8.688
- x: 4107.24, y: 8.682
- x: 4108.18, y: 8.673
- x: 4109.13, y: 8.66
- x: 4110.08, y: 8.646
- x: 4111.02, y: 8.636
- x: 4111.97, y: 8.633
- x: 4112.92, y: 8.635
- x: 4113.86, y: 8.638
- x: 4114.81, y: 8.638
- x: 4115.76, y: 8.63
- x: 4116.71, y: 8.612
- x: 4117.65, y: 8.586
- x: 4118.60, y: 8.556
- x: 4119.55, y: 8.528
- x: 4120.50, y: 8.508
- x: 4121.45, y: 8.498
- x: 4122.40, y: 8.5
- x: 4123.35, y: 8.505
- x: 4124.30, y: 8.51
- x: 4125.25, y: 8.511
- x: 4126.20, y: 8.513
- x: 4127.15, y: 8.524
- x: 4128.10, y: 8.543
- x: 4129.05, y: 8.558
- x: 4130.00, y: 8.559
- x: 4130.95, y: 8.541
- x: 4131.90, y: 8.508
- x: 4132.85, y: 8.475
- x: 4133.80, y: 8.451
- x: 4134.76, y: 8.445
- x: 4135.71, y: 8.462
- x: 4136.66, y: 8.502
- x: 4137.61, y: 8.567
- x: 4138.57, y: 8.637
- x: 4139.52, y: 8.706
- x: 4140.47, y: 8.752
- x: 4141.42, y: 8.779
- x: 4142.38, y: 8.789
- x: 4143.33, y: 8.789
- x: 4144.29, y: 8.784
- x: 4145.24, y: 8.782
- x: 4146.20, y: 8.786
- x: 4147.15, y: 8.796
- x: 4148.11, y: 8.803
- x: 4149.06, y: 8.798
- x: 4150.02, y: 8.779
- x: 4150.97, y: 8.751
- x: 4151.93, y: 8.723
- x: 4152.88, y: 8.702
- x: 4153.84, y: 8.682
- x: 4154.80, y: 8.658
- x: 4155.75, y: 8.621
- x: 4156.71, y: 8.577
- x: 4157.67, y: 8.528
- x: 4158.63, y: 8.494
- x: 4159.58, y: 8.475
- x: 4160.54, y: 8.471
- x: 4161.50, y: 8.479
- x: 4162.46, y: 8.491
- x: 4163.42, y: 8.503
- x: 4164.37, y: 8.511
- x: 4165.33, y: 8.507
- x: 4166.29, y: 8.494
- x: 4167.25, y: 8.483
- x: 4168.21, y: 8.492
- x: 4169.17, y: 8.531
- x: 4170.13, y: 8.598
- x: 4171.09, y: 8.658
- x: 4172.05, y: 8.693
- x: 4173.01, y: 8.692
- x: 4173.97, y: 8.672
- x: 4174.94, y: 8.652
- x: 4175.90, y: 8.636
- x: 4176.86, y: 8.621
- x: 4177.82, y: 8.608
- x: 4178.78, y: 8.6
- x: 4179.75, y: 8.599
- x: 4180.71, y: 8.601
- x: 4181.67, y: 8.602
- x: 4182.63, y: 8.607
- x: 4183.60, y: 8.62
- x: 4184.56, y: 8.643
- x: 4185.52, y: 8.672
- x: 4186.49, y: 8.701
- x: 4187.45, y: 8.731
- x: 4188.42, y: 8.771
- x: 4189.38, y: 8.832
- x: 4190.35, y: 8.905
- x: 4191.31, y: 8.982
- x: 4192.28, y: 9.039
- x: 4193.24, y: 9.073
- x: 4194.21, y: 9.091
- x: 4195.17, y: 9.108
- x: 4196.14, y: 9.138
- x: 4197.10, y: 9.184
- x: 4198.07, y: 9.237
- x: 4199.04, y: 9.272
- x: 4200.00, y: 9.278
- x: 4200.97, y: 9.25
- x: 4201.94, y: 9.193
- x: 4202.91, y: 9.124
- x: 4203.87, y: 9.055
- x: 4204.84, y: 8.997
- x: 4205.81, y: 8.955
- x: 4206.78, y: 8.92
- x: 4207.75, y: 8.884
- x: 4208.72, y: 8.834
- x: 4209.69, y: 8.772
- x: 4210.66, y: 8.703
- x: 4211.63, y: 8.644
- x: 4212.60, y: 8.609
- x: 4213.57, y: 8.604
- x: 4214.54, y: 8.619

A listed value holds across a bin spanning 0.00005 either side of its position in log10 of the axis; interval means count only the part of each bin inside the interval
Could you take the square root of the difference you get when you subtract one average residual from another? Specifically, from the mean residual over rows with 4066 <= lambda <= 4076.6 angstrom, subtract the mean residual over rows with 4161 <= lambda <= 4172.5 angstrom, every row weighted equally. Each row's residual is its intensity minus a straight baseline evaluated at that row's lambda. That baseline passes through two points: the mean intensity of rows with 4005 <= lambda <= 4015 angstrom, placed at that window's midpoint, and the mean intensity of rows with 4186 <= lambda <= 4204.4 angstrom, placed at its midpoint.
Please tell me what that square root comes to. 0.64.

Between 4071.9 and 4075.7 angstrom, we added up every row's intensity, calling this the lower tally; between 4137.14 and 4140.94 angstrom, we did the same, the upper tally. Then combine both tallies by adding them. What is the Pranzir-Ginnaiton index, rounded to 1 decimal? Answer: 70.2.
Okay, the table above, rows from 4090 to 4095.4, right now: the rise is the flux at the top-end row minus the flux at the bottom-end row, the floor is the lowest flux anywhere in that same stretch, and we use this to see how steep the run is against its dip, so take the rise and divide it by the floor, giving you -0.012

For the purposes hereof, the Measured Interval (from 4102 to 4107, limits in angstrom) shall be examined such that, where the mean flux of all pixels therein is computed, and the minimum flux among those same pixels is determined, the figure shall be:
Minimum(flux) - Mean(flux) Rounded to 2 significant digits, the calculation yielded -0.019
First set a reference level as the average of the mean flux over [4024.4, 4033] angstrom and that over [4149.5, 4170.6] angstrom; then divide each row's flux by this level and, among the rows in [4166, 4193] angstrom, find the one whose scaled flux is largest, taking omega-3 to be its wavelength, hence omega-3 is 4192.28 angstrom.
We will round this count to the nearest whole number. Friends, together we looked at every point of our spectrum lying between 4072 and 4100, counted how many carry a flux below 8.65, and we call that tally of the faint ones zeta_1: 0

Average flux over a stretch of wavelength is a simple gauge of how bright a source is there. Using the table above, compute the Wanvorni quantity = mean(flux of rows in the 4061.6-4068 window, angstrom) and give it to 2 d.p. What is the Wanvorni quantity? 8.77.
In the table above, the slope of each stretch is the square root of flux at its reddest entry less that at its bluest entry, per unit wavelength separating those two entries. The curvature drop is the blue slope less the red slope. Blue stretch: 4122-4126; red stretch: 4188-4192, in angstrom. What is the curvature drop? -0.012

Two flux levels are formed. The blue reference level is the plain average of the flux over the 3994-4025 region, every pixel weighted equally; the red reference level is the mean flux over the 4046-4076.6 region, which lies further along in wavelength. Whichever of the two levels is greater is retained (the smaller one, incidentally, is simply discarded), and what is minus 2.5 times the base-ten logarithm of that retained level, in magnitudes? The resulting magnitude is -2.39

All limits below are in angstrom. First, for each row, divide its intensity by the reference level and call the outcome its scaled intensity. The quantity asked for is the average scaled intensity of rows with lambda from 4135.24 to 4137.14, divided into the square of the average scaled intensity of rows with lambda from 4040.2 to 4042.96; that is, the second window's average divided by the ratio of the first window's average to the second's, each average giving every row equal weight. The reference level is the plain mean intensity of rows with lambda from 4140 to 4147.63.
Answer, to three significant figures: 1.09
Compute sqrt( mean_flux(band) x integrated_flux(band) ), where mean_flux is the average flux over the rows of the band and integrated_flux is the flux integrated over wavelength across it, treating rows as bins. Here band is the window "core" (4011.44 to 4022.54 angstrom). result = 29.7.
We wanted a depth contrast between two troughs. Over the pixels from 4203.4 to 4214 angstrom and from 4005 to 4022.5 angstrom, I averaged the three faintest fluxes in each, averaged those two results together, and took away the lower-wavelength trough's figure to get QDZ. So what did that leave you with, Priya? -0.14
